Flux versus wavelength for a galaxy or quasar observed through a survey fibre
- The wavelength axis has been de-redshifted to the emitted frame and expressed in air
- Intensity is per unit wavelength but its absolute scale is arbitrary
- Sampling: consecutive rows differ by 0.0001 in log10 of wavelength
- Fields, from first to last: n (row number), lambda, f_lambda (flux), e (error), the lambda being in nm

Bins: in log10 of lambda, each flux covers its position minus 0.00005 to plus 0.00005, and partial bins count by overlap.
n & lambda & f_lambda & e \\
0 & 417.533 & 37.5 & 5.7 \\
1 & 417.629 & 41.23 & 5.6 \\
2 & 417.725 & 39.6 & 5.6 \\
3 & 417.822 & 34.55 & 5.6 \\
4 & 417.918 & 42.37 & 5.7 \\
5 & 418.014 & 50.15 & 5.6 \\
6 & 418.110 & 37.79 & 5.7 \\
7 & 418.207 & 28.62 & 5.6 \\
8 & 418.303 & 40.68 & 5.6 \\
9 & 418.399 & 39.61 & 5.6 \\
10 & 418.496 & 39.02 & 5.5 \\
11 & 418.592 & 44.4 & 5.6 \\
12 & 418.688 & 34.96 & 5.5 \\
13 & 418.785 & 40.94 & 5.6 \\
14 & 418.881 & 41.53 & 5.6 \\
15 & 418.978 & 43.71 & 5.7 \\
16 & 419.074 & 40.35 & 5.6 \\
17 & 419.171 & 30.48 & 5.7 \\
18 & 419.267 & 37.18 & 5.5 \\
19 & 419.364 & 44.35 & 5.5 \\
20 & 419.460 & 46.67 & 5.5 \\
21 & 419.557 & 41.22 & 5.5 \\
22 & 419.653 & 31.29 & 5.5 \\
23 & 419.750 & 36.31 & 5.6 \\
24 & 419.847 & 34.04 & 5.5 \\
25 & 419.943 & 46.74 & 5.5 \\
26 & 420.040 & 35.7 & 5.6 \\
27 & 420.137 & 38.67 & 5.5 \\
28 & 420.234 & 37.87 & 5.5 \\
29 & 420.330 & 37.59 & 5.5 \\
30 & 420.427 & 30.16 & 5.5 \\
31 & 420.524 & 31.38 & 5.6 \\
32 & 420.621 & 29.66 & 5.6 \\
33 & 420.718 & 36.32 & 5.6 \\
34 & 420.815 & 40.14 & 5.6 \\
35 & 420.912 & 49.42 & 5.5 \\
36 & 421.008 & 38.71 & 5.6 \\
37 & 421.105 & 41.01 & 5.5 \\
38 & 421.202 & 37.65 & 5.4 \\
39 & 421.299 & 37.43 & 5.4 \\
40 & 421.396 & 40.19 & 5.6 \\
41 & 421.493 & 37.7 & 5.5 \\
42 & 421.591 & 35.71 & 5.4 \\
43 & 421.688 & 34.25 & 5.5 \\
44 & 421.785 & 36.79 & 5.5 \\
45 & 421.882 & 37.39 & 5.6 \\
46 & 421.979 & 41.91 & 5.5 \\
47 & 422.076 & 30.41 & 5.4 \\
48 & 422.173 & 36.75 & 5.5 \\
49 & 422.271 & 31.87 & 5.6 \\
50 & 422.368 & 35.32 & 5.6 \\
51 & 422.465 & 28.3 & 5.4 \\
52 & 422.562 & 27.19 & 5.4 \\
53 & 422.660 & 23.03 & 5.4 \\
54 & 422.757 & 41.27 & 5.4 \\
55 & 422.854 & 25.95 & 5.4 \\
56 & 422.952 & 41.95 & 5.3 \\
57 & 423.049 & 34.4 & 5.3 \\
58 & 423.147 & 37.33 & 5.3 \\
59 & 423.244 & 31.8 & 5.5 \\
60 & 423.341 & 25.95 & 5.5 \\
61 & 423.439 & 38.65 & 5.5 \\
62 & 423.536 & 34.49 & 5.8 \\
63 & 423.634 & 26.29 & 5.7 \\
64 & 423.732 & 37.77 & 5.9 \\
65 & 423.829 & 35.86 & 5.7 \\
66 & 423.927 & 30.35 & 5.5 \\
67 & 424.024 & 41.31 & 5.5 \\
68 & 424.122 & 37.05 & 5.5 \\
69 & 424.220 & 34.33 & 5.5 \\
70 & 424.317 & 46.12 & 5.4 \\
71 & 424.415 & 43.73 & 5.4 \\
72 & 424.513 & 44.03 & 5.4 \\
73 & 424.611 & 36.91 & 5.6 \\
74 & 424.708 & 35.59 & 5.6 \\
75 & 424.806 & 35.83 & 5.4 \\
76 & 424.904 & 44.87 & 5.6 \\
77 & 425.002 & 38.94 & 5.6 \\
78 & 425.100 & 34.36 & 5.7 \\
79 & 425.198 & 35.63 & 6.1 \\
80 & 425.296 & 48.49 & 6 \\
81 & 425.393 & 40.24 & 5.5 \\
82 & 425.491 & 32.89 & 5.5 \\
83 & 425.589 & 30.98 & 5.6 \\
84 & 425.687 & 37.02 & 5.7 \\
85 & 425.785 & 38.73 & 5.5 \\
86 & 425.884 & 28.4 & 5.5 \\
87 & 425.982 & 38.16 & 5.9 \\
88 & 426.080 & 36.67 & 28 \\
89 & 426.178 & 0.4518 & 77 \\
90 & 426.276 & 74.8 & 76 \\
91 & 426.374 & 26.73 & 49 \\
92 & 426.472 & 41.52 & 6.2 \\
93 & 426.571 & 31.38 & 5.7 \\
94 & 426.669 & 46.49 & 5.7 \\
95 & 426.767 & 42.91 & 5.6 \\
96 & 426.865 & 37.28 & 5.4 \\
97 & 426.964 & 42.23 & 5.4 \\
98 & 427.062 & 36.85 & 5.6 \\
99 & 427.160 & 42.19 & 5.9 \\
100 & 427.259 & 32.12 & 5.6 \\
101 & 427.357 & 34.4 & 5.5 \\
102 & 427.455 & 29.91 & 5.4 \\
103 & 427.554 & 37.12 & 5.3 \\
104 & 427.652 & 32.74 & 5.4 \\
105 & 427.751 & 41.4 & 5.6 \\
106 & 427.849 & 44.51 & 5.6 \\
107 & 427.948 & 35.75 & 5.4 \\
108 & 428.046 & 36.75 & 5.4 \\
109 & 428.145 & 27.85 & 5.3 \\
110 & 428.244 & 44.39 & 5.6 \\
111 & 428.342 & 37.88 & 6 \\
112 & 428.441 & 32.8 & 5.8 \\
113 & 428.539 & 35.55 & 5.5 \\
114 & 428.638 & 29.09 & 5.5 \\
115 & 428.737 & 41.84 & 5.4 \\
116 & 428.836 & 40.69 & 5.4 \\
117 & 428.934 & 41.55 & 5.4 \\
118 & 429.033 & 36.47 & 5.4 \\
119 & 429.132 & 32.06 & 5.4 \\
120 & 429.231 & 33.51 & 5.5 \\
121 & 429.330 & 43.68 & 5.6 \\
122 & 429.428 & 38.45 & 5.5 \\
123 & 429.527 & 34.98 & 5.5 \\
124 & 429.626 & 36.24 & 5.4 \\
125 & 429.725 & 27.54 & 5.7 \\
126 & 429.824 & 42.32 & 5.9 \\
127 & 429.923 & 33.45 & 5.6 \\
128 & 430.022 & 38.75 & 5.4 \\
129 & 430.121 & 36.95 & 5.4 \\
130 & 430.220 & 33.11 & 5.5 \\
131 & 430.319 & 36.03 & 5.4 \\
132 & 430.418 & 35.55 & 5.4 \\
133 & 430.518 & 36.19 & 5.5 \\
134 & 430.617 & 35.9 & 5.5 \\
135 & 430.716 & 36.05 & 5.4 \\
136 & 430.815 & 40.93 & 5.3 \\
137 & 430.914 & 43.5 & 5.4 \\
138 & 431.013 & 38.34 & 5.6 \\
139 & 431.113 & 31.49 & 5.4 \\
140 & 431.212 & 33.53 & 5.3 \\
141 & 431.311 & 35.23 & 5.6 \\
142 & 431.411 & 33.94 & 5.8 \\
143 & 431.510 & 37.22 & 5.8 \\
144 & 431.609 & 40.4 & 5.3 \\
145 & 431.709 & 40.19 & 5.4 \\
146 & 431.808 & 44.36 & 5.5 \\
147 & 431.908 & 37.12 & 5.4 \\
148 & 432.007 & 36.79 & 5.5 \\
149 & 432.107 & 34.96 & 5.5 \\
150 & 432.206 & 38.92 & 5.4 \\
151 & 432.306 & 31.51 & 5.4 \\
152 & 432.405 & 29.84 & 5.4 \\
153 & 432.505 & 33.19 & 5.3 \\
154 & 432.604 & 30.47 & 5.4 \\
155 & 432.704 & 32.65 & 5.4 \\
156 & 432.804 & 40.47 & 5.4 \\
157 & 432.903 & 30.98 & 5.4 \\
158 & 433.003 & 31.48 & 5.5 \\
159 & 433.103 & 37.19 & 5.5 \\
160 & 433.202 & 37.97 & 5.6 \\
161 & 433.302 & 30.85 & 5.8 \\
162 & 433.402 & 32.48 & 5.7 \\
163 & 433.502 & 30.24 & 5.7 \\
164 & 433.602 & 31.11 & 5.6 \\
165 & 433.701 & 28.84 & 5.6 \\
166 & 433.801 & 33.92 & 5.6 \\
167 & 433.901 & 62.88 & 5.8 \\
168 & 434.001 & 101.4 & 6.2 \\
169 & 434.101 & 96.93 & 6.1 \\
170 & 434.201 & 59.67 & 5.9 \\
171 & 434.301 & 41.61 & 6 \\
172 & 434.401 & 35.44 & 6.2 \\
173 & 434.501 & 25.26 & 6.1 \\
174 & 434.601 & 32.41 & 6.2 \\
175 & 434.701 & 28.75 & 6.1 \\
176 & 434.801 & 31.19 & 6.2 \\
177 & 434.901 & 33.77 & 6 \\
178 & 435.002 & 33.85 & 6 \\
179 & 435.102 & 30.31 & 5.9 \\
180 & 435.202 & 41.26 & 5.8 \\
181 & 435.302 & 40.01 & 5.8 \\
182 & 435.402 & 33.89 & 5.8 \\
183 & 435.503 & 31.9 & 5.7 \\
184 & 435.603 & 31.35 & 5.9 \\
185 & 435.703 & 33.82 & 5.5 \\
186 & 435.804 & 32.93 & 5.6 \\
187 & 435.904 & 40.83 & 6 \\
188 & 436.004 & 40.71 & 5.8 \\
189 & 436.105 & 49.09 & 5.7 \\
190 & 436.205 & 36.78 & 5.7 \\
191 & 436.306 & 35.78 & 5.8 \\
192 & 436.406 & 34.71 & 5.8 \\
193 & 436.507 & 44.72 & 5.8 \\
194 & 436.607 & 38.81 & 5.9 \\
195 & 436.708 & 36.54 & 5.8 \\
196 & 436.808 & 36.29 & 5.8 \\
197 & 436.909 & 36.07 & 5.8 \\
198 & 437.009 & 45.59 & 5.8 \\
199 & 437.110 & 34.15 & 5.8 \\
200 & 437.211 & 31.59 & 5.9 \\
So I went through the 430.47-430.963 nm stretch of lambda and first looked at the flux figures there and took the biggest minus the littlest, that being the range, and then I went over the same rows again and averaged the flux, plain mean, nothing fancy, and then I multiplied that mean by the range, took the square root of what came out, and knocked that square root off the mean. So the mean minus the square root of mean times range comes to 21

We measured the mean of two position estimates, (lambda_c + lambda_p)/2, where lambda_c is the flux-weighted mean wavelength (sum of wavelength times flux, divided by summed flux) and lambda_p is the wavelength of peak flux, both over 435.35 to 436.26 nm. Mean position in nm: 435.97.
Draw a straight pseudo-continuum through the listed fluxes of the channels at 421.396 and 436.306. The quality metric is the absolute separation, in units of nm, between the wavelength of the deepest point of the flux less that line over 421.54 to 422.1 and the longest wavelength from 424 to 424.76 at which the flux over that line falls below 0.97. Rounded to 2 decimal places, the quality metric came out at 2.63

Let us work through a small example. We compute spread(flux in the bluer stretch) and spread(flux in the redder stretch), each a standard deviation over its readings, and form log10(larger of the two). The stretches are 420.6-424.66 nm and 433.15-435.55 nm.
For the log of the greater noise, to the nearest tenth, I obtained 1.3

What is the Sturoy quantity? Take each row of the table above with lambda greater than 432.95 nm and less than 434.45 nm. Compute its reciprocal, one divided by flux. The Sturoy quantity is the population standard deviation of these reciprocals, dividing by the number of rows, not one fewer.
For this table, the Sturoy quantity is 0.0081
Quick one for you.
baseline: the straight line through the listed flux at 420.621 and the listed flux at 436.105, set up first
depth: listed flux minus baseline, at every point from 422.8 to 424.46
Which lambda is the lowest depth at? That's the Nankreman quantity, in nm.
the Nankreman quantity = 423.634 nm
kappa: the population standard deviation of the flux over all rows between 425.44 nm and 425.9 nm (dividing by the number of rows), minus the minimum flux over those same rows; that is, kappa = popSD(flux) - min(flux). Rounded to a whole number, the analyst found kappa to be -25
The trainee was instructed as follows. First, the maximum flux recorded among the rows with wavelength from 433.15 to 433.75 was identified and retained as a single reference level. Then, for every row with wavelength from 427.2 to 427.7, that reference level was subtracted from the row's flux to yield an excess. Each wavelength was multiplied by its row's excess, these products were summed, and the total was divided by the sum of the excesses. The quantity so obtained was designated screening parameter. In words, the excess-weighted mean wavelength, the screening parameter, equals 427.44 nm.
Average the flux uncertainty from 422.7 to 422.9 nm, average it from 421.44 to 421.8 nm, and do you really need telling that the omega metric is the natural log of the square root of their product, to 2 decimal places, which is 1.69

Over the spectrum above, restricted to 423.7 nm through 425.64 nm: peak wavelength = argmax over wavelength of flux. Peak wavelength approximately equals 425.296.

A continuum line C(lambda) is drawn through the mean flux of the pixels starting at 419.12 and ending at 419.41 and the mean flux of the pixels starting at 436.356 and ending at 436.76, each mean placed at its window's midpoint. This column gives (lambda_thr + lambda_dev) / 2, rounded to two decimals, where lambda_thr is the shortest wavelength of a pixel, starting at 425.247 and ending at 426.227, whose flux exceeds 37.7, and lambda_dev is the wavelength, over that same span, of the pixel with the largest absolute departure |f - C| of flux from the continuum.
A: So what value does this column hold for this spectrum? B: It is 425.74 nm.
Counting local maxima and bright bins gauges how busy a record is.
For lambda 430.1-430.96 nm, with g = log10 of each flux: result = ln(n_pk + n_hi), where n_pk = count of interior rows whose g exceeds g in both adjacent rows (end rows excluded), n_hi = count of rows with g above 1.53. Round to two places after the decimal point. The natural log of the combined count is 2.30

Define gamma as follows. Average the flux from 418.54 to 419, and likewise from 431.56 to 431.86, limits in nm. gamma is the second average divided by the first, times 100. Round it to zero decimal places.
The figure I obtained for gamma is 101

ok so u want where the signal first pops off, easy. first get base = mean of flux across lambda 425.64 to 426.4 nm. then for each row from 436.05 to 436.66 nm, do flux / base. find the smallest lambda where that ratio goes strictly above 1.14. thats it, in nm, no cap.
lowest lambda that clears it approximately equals 436.105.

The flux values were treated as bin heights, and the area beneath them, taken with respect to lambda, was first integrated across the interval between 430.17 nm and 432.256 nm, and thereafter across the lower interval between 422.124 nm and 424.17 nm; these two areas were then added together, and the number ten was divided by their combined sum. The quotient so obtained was 0.069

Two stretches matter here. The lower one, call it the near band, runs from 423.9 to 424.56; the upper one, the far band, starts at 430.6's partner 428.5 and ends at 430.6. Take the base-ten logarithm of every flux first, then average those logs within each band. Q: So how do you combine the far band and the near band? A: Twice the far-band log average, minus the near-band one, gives 1.52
